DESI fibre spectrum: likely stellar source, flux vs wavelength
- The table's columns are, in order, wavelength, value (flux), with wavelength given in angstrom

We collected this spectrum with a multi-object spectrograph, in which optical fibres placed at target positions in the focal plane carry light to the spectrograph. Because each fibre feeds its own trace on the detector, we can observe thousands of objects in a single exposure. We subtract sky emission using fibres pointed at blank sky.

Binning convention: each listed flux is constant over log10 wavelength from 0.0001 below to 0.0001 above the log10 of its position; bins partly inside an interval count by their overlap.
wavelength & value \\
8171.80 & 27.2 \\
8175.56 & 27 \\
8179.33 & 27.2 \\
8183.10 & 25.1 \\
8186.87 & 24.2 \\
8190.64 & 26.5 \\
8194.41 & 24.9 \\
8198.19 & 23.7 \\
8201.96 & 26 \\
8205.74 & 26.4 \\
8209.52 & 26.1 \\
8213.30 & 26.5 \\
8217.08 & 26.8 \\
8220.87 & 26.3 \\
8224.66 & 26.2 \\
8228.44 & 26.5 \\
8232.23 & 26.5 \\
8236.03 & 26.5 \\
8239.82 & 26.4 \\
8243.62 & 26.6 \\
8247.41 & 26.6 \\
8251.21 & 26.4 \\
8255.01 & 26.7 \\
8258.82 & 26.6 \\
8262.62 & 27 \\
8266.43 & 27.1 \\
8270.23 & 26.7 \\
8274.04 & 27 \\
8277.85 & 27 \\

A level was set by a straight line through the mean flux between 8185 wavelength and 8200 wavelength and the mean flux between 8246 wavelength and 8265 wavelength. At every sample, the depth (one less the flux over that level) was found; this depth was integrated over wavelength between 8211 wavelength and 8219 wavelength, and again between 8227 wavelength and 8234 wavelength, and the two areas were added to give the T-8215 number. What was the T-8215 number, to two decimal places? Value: -0.51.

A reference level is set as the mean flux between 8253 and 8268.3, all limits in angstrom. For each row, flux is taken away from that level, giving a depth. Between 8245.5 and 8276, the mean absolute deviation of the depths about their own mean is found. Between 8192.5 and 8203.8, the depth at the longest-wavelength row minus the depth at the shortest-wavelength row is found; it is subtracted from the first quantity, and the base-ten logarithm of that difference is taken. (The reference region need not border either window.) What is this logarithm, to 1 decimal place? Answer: 0.1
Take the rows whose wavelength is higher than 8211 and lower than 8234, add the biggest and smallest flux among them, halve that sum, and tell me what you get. 26.5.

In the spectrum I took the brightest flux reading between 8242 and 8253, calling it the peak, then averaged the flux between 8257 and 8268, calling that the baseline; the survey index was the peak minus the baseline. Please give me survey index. -0.3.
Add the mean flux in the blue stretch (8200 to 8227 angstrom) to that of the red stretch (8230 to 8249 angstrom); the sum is 52.8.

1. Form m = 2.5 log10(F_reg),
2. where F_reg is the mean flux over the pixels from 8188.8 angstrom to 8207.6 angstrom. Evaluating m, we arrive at 3.52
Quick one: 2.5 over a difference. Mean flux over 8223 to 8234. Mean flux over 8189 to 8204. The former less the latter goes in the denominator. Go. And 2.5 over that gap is 2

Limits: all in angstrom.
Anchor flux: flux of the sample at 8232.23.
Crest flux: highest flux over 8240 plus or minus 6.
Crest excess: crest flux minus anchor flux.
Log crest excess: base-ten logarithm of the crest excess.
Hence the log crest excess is -1.0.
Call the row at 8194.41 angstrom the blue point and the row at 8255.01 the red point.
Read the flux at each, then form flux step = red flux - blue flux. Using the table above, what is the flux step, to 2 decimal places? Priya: 1.80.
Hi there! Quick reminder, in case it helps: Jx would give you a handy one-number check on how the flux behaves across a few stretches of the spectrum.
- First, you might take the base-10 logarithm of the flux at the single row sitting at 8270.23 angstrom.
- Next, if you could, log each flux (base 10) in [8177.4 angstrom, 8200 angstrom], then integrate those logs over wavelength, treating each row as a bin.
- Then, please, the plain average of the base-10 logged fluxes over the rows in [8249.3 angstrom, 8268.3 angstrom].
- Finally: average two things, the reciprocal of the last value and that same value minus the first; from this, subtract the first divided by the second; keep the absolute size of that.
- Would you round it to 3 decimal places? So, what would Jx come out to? 0.306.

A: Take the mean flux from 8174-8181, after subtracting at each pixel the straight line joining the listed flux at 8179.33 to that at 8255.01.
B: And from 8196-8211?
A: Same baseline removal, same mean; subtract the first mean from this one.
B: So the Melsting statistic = -1.4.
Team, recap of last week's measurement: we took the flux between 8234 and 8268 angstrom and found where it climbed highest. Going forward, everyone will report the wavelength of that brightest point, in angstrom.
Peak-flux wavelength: 8266.43 angstrom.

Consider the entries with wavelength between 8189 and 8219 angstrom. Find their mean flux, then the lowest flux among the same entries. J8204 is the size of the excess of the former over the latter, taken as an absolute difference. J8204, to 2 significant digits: 2.2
